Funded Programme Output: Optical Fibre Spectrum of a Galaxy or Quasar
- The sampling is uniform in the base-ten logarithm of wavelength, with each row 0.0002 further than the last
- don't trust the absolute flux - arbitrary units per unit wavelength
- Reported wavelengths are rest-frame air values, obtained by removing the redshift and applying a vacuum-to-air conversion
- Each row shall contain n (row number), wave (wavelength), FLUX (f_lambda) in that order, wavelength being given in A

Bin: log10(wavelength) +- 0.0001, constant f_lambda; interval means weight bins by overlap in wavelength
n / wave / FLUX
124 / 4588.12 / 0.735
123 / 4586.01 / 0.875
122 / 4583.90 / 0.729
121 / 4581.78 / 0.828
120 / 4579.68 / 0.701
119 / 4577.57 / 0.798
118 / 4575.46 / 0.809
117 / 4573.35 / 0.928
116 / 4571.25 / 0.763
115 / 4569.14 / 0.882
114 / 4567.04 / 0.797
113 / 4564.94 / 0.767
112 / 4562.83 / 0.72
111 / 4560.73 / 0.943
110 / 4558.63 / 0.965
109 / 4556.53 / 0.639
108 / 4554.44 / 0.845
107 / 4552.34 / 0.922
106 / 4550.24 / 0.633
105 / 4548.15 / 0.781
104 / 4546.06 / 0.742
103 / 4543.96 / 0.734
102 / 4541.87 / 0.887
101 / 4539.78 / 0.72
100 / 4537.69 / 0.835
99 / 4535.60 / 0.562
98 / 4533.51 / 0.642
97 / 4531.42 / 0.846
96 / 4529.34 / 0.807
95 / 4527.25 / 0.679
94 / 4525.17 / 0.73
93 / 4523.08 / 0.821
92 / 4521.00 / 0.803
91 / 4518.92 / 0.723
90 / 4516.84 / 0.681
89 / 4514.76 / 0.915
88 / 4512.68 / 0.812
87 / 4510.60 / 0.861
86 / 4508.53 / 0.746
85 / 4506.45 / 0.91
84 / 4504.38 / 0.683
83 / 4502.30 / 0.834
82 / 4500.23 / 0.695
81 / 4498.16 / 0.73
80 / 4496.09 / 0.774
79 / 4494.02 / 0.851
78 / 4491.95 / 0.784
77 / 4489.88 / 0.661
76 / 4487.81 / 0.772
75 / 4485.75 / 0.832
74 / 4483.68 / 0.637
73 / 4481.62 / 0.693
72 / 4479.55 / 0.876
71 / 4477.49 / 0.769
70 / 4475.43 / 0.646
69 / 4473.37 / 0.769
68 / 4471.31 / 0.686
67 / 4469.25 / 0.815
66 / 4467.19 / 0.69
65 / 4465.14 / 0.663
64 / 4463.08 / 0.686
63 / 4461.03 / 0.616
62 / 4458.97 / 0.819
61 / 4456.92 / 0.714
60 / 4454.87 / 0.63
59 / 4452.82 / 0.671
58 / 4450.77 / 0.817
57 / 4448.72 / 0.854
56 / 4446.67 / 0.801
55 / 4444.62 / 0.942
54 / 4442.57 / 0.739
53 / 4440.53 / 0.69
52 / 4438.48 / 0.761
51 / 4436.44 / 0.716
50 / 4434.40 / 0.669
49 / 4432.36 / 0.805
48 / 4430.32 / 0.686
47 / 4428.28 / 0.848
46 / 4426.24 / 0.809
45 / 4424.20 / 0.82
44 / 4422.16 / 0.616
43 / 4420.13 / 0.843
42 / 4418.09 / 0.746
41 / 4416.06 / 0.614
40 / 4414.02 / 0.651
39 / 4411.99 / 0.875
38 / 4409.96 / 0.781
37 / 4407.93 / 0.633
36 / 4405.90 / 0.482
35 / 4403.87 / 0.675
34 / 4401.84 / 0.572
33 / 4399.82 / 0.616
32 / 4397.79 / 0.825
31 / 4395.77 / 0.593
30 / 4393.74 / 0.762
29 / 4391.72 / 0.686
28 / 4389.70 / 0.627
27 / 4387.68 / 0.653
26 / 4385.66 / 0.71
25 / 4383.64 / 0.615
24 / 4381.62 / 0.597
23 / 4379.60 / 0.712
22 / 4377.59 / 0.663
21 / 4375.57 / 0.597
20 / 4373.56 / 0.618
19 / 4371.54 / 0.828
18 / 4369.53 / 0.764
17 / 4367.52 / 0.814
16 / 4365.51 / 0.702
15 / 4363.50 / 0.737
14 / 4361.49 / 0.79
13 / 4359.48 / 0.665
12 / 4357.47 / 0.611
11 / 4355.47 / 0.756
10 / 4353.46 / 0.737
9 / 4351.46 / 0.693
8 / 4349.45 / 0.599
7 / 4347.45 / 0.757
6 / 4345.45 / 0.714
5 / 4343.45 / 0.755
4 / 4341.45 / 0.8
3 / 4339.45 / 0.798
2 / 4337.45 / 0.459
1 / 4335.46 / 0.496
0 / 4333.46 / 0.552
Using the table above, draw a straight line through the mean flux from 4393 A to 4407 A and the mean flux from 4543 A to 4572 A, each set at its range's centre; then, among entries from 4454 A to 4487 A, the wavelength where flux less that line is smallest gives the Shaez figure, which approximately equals 4483.68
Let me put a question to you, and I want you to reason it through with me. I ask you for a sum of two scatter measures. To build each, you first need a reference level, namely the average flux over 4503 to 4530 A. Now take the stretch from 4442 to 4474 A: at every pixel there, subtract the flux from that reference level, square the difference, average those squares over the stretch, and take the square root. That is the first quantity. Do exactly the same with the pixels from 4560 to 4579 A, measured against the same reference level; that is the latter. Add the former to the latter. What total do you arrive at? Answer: 0.179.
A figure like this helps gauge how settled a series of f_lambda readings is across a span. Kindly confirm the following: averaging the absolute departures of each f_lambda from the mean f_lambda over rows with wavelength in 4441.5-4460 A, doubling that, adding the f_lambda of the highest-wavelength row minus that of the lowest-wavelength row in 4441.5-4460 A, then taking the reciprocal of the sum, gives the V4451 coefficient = 4.2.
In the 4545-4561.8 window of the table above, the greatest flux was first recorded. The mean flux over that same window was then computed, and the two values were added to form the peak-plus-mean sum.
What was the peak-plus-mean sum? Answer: 1.77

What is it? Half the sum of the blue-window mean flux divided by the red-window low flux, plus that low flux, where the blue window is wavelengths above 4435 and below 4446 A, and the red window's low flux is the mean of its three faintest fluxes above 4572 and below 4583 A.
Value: 0.88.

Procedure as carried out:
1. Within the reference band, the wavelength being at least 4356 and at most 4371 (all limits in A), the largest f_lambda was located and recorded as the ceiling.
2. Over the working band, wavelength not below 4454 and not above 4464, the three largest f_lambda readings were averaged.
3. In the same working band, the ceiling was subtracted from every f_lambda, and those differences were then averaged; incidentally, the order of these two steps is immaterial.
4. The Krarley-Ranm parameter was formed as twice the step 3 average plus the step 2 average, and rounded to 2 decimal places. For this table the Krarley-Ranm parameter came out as 0.50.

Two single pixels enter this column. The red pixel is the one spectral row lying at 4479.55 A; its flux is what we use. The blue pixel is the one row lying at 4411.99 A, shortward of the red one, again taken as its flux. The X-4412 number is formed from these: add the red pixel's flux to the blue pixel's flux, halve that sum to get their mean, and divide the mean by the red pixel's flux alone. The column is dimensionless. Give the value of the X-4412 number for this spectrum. 1.00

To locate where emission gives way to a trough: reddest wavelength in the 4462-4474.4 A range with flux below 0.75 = 4471.31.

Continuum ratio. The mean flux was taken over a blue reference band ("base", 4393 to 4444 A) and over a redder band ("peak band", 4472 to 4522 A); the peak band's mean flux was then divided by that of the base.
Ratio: 1.08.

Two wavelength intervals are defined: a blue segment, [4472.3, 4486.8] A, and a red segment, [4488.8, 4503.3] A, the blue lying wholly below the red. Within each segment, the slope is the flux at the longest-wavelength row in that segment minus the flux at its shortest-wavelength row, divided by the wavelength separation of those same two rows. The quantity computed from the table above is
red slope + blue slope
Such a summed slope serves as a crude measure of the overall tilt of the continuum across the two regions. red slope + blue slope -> 0.019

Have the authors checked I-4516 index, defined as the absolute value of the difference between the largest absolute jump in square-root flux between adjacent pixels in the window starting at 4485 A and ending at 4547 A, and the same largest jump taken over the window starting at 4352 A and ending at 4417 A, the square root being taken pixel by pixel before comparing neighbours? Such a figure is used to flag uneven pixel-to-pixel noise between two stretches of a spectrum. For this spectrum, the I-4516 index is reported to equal 0.026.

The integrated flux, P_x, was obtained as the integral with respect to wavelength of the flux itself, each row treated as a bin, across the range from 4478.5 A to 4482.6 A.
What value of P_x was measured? 3.2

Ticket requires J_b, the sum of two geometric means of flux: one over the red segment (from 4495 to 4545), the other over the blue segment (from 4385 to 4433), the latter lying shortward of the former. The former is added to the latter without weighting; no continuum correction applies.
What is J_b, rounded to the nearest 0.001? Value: 1.461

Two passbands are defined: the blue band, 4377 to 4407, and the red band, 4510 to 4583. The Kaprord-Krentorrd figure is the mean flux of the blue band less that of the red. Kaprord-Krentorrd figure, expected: -0.13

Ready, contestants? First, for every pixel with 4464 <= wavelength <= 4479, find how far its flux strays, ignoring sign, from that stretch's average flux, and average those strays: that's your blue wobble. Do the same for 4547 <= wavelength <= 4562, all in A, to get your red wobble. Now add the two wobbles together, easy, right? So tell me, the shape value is 0.170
